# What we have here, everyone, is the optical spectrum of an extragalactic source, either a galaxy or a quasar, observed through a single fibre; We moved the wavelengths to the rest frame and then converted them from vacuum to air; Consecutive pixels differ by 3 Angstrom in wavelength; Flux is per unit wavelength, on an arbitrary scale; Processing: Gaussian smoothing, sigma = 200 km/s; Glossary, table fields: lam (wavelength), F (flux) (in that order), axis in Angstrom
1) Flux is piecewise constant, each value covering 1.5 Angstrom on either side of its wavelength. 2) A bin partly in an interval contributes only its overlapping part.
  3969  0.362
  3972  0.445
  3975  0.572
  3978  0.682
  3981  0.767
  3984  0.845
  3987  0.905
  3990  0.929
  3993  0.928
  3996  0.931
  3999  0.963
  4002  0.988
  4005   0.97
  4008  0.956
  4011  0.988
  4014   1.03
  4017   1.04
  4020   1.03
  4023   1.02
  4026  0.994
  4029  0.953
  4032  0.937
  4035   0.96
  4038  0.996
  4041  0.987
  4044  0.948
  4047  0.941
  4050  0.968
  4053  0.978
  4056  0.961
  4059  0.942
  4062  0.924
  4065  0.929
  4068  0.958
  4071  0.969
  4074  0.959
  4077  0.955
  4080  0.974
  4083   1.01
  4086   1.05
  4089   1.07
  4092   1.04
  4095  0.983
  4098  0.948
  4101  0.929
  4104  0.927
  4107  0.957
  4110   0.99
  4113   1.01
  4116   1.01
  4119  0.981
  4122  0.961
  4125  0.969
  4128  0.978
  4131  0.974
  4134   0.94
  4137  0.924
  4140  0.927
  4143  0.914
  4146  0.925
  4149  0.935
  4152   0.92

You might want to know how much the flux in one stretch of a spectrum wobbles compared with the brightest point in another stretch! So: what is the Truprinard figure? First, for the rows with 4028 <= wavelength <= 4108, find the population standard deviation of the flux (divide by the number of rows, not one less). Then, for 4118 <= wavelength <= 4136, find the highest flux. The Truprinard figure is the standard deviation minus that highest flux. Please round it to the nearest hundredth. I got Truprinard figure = -0.94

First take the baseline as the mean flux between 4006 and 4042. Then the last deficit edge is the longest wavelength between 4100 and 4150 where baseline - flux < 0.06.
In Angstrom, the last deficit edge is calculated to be 4149 Angstrom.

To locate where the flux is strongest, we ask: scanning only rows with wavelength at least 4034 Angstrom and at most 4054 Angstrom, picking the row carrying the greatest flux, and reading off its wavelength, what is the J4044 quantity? 4038 Angstrom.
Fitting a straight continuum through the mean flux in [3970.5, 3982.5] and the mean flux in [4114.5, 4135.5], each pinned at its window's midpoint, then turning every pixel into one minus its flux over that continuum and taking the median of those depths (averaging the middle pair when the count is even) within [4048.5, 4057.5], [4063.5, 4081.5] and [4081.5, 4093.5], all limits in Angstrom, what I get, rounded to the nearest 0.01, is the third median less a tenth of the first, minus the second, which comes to -0.03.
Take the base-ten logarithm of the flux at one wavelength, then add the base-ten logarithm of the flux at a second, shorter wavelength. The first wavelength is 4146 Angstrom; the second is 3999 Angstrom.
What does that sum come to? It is -0.050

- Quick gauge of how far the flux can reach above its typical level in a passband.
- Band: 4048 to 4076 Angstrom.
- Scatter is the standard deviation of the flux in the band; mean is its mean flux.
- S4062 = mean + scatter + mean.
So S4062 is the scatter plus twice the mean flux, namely 1.93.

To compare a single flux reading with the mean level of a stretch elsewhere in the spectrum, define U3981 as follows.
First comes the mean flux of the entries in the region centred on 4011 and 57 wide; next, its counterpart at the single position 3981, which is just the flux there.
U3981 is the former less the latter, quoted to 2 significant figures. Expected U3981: 0.20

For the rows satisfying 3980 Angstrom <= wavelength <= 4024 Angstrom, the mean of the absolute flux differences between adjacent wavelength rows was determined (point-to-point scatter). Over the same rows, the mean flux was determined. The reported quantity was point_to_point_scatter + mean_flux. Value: 0.98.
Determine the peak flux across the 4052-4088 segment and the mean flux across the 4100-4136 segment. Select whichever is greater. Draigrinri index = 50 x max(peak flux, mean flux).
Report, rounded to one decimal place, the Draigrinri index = 52.5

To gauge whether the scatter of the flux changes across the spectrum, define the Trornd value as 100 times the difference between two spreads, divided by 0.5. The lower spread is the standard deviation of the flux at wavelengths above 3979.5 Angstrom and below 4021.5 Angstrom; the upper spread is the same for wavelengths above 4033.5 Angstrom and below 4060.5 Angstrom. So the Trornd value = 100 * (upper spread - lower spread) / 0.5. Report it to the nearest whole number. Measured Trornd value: -11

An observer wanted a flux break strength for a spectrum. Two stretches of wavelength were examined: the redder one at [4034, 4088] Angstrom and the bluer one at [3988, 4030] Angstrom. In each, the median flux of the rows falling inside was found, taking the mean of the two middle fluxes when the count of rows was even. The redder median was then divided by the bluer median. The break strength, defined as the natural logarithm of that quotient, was -0.019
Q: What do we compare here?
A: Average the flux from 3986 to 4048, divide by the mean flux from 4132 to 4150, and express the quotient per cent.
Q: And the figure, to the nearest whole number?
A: 105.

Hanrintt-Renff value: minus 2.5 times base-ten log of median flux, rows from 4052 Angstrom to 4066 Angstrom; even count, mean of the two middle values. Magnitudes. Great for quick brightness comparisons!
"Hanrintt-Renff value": 0.06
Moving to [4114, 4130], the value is 0.02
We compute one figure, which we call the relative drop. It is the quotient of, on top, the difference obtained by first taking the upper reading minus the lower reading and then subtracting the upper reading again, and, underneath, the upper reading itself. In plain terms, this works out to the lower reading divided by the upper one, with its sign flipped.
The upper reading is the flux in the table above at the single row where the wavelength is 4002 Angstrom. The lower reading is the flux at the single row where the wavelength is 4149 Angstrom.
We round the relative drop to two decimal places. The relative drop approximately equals -0.95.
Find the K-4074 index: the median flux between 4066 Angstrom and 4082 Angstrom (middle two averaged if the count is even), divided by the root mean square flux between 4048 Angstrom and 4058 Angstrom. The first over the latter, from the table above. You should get 0.99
